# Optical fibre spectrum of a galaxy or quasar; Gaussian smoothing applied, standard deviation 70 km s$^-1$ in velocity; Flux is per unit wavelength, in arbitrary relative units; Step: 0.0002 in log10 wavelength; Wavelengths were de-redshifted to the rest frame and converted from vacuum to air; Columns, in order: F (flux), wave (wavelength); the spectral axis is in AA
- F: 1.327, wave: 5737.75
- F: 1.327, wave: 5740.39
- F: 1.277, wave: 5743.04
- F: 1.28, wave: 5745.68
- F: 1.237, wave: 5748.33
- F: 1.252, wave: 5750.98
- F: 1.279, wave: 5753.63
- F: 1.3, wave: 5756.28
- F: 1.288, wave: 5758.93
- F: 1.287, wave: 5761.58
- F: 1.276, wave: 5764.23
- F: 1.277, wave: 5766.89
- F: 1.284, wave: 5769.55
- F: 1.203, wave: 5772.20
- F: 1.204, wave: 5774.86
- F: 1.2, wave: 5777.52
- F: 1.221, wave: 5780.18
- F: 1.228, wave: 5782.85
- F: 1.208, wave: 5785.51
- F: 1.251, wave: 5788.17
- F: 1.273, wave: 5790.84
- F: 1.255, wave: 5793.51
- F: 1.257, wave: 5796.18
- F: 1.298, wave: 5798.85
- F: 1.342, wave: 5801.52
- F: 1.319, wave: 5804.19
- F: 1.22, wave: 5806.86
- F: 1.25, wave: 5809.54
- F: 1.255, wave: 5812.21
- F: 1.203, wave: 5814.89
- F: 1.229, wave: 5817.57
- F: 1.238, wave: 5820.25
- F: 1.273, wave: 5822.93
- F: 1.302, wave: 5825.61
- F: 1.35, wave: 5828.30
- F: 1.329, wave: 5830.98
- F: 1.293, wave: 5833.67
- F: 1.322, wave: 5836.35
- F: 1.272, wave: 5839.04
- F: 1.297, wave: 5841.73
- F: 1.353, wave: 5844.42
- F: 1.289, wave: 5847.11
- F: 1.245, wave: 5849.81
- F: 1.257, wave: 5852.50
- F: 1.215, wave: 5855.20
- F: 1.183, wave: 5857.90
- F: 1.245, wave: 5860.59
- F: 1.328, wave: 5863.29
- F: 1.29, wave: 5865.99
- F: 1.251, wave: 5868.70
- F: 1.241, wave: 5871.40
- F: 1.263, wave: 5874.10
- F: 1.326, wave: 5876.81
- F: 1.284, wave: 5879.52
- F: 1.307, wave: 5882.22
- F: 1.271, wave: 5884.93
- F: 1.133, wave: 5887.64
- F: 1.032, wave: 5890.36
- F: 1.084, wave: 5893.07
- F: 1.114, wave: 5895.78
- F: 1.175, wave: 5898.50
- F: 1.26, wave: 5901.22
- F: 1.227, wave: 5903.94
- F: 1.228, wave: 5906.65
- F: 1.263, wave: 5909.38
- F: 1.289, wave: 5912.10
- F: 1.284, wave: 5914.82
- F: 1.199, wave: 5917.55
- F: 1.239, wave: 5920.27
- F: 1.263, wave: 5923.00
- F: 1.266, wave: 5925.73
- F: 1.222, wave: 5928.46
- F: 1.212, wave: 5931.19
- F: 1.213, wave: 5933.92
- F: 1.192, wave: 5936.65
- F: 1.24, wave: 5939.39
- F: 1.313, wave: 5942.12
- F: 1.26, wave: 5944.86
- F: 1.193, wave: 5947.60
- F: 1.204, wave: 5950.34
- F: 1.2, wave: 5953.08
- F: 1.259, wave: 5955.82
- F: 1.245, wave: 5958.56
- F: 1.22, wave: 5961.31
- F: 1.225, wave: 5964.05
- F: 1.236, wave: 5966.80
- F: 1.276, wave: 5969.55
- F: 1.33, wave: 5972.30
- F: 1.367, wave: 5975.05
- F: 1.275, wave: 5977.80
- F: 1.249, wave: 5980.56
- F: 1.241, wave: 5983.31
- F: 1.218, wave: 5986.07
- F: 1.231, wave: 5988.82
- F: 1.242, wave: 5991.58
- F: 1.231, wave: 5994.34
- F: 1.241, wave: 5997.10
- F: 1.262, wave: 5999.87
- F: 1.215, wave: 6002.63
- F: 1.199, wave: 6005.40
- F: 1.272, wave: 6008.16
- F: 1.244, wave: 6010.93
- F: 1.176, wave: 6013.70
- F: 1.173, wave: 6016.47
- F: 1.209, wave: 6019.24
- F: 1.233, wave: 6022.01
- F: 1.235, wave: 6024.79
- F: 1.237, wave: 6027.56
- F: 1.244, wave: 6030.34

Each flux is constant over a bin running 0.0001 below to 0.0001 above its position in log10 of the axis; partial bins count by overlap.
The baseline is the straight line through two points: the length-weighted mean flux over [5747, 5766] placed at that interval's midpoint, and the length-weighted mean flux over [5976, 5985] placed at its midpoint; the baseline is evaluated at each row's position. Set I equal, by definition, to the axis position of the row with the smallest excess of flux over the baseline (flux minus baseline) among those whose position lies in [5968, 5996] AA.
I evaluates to 5986.07 AA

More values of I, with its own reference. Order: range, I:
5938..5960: 5947.60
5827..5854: 5849.81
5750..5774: 5772.20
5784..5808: 5785.51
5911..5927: 5917.55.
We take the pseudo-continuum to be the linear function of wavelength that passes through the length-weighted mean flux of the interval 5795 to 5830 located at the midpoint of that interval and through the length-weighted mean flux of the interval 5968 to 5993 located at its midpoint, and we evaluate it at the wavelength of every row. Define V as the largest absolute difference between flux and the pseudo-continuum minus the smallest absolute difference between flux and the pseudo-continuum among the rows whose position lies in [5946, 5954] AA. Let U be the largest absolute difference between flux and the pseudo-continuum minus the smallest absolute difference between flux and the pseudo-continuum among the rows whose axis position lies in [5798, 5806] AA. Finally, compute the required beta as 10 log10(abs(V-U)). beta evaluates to -15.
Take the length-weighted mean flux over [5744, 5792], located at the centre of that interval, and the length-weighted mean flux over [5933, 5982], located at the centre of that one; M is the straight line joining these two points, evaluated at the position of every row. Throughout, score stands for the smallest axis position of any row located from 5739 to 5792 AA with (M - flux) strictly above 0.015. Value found 5748.33 AA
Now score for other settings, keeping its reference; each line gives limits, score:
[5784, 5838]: 5785.51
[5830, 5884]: 5855.20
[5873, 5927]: 5887.64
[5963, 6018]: 5964.05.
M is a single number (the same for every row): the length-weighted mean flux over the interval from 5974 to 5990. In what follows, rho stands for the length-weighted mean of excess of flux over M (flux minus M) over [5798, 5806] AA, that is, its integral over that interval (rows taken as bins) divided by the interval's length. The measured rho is 0.053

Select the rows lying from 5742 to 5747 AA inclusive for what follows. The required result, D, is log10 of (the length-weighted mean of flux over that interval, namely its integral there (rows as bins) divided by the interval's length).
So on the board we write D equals 0.107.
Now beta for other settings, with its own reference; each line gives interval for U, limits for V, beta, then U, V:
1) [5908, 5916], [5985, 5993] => -19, 0.01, 0.024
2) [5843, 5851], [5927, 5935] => -13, 0.06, 0.010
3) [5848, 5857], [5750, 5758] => -17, 0.04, 0.021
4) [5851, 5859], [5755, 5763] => -12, 0.07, 0.013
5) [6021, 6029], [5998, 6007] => -12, 0.00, 0.063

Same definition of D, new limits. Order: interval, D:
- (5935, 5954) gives 0.090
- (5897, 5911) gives 0.090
